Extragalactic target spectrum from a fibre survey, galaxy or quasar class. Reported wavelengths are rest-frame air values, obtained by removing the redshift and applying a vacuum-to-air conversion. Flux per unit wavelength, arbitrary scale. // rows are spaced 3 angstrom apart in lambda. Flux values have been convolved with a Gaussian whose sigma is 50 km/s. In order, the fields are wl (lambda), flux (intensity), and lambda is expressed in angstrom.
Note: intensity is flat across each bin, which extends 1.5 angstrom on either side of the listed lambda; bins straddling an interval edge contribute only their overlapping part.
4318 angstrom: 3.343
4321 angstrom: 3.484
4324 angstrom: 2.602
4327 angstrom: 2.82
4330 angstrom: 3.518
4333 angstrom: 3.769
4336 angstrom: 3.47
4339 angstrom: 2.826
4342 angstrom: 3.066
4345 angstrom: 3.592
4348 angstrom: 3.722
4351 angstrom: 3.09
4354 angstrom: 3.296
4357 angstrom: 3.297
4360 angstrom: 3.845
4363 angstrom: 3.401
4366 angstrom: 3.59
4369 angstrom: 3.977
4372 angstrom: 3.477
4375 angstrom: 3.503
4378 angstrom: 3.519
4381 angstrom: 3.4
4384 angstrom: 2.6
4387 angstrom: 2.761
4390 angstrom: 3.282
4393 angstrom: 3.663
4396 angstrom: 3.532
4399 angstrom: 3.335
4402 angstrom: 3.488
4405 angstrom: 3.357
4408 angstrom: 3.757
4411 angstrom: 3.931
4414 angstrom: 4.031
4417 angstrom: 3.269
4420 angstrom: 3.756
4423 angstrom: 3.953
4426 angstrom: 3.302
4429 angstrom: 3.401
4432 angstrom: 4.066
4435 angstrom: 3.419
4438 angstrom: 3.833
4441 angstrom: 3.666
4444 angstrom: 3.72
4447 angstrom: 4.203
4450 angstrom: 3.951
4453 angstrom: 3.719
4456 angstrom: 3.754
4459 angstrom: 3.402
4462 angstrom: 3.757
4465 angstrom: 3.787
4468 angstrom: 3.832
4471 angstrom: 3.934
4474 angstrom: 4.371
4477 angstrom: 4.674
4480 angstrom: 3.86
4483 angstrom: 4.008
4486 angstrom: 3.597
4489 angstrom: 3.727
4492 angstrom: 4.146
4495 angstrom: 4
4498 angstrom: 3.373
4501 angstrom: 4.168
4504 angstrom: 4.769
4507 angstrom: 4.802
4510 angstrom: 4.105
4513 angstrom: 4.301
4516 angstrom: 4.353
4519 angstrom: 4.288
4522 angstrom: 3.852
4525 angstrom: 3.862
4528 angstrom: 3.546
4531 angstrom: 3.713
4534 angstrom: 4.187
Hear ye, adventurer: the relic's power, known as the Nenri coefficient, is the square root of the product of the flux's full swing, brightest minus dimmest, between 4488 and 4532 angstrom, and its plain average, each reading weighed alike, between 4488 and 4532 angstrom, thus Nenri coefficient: 2.4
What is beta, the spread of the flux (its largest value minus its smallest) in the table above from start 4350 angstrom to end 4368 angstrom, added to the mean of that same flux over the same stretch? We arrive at 4.2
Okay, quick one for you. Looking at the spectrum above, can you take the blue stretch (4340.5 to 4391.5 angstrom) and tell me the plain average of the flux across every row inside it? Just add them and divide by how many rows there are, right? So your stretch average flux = 3.4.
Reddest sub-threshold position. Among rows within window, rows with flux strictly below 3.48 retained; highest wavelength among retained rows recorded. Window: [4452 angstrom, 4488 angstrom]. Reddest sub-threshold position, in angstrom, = 4459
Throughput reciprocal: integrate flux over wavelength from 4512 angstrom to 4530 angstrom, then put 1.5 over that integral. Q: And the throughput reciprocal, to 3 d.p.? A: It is 0.021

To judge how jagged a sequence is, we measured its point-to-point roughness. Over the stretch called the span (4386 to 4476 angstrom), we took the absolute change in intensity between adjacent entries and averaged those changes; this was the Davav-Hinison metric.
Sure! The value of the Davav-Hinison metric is 0.30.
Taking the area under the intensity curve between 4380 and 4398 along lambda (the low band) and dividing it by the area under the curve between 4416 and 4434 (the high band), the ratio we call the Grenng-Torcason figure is 0.88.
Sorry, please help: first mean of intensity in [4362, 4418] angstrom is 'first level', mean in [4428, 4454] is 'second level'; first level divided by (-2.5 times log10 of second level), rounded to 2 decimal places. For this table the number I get -2.40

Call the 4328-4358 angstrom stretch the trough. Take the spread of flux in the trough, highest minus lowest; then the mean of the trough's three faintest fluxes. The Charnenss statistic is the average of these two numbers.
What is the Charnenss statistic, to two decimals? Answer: 1.97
